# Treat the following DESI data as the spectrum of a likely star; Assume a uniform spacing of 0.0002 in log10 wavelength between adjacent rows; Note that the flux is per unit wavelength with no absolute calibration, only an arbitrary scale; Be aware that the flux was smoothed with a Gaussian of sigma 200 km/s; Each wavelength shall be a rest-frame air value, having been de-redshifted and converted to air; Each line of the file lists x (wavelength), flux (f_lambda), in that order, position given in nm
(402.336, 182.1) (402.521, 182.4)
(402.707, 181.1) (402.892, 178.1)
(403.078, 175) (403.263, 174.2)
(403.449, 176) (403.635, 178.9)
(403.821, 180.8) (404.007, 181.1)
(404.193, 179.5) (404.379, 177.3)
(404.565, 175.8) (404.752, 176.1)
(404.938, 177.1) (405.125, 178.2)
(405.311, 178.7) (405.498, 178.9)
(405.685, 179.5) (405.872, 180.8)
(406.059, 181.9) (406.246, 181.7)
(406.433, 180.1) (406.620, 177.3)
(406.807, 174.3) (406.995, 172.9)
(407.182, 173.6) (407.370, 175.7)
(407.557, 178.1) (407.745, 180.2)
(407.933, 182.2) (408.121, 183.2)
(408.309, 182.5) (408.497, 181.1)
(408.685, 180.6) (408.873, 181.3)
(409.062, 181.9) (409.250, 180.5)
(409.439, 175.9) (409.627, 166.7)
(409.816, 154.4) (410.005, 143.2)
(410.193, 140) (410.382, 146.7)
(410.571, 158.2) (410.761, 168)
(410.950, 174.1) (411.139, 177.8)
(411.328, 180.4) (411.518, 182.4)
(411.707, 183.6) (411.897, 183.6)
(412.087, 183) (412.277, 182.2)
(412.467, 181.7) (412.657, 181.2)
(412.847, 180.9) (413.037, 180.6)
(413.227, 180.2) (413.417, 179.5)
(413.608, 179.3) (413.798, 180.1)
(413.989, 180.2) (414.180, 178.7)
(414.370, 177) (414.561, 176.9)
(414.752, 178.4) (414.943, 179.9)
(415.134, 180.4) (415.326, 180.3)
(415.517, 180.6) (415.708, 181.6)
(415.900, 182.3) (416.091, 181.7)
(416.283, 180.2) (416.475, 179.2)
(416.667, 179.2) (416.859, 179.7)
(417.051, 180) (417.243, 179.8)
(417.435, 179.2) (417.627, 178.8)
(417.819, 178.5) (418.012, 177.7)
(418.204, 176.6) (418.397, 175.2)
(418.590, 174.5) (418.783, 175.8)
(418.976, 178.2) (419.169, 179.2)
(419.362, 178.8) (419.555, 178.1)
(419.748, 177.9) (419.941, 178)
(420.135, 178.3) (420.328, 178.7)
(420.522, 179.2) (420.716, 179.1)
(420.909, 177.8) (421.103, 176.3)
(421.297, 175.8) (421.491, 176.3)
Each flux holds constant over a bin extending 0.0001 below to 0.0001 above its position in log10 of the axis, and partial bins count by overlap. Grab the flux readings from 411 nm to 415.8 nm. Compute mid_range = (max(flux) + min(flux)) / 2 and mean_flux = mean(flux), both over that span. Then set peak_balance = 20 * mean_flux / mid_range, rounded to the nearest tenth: 20.0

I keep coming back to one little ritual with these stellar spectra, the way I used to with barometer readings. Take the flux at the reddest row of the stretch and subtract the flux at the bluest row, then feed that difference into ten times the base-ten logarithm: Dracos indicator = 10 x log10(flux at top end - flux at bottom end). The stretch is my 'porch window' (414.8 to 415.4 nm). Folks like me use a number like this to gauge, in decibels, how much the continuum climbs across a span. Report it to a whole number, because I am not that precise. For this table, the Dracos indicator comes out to -4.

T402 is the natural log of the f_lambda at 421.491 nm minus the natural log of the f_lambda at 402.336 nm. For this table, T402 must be -0.03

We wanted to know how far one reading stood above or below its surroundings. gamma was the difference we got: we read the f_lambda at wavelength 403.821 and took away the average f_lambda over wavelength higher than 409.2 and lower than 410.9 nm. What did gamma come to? 22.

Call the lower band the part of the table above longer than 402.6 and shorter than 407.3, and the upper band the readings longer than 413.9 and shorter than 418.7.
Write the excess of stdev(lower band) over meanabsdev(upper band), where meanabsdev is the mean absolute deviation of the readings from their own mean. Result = 1.2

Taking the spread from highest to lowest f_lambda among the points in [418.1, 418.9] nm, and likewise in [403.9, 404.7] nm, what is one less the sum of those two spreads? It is -6.4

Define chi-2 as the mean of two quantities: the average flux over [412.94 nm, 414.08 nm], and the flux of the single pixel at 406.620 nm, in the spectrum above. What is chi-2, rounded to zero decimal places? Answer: 179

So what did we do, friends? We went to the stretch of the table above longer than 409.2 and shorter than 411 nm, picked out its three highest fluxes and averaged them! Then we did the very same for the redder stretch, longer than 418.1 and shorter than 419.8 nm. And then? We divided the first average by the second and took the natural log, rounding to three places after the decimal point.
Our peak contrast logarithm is -0.011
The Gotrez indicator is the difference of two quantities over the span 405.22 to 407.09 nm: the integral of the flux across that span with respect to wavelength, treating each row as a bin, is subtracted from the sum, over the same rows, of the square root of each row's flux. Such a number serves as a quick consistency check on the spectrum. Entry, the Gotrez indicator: -200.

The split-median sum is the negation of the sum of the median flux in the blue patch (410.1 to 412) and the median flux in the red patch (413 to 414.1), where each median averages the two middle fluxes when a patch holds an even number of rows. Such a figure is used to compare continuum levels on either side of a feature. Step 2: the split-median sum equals -356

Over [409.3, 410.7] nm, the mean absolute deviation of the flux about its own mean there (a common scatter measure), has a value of 10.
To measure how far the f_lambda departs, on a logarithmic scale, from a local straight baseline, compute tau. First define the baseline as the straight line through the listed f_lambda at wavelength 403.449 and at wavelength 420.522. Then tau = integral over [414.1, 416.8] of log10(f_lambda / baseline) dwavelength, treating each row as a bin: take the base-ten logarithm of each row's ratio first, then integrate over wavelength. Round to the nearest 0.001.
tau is 0.010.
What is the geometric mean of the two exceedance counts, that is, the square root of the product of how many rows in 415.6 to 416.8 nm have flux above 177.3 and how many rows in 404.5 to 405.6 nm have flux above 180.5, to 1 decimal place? 0.0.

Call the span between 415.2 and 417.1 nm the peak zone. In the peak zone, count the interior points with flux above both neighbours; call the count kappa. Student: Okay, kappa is 1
